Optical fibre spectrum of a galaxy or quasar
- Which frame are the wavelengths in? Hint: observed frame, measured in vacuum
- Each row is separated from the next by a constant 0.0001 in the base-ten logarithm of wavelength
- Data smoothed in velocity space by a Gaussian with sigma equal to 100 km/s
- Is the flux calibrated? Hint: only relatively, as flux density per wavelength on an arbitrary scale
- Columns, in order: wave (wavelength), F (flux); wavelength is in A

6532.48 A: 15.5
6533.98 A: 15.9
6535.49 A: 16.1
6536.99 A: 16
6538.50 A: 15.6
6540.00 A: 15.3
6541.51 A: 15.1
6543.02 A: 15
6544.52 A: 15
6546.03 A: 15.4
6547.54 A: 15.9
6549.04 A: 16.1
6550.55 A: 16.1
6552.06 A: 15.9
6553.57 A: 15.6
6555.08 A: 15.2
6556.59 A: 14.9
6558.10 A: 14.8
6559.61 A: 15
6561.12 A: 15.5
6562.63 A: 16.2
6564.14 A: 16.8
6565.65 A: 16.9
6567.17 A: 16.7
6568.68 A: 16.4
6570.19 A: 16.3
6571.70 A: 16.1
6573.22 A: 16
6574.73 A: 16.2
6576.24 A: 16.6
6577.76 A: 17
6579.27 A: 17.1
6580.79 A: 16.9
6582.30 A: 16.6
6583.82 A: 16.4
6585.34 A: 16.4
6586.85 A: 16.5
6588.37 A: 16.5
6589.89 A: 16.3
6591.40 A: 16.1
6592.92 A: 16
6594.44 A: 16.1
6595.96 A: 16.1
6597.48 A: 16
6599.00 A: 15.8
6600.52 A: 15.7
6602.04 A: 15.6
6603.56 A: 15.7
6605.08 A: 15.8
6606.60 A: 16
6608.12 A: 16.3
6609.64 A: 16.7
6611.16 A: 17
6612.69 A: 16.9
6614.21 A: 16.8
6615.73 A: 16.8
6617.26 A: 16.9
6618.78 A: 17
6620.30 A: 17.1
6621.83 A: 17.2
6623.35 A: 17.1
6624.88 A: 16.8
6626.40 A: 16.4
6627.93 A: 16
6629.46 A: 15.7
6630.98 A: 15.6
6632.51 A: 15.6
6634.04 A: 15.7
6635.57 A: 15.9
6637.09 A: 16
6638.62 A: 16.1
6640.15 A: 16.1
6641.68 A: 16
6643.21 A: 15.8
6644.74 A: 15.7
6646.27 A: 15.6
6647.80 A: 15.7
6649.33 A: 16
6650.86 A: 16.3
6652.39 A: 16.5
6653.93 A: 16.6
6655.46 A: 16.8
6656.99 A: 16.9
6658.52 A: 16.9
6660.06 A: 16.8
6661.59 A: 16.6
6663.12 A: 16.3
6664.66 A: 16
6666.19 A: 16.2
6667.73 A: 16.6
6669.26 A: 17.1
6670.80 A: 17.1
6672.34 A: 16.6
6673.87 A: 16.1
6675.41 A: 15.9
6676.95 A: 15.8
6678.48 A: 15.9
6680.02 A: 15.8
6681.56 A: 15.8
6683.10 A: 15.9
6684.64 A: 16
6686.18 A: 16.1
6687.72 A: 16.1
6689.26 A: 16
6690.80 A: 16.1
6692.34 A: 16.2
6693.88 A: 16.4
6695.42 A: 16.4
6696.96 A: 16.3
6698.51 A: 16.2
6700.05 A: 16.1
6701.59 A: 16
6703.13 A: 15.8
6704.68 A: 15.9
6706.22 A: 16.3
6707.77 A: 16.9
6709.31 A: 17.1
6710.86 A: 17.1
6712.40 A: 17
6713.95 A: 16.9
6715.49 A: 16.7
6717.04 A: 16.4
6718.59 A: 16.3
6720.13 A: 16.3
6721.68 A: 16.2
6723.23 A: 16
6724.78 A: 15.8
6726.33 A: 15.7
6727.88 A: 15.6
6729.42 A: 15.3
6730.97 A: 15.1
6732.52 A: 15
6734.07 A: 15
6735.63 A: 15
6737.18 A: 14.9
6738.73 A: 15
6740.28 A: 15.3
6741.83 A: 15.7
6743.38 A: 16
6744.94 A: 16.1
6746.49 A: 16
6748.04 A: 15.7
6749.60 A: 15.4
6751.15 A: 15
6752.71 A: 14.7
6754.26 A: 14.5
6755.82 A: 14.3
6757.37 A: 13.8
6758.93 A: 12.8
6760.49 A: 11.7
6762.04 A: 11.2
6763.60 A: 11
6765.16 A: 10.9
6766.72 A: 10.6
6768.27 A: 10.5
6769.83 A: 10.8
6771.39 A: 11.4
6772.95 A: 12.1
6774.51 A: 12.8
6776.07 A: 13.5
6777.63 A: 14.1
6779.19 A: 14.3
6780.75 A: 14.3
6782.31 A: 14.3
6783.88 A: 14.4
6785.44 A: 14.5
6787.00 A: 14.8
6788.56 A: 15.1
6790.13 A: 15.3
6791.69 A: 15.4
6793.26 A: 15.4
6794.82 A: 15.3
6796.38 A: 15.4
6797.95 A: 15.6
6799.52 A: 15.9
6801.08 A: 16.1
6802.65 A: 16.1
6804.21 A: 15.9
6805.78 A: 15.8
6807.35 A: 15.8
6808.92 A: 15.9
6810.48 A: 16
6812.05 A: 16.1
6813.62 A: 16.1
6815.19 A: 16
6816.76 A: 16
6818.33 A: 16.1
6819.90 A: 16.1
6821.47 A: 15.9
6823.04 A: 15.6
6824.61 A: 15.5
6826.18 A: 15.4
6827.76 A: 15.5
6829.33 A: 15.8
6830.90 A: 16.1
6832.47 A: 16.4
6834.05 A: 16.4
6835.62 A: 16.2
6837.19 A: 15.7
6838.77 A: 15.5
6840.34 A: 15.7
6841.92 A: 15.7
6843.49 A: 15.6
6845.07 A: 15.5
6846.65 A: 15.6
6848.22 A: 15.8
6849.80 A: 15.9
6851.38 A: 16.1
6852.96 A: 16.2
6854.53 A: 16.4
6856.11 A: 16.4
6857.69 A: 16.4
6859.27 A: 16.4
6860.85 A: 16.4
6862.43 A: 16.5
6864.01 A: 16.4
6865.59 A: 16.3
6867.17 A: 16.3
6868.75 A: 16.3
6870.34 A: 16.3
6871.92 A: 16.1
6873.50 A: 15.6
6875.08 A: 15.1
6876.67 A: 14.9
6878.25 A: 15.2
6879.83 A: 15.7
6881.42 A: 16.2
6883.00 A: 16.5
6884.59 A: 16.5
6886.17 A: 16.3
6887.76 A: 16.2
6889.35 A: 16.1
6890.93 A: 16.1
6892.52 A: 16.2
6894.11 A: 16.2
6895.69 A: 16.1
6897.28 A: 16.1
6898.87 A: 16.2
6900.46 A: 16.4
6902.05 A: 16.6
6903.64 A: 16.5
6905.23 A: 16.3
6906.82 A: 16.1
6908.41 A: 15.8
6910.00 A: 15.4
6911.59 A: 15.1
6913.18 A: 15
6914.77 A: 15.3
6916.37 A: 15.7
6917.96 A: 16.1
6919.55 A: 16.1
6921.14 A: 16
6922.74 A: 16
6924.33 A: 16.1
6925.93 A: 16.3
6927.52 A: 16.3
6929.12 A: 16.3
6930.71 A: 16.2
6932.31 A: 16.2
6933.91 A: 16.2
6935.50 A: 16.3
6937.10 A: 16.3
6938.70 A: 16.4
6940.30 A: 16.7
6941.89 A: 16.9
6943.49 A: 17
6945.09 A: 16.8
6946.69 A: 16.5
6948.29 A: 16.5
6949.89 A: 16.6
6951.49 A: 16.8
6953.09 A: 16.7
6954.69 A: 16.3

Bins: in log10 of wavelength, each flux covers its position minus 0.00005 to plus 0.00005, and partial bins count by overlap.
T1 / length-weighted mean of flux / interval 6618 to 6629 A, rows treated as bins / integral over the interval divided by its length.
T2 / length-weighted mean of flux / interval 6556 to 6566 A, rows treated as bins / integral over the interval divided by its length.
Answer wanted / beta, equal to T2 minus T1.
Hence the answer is -1.1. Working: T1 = 16.8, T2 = 15.7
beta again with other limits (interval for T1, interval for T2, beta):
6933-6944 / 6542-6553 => -0.9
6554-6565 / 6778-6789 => -1.0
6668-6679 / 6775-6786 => -2.2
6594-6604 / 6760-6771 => -4.9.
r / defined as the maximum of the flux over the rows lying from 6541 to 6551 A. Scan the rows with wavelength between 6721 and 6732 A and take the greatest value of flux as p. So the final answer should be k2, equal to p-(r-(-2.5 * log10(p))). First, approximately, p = 16.2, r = 16.1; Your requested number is -2.9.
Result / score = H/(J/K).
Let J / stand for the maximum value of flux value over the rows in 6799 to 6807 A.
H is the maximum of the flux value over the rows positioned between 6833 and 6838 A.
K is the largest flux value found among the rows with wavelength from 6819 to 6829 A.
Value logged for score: 16.4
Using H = 16.4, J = 16.1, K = 16.1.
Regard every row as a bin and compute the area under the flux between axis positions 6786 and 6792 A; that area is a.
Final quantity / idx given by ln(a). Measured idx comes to 4.51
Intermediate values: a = 91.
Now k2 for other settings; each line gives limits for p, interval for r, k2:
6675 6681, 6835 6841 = -3.3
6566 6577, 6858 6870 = -2.9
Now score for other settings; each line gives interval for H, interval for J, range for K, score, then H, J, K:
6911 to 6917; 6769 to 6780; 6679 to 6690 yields 17.7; 15.7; 14.3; 16.1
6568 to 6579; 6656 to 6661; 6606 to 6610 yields 16.8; 17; 16.9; 16.7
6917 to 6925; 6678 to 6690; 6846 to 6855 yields 16.4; 16.1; 16.1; 16.4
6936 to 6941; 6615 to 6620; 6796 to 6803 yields 15.8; 16.7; 17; 16.1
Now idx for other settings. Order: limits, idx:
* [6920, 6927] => 4.73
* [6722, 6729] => 4.70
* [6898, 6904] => 4.59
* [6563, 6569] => 4.61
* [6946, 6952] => 4.60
